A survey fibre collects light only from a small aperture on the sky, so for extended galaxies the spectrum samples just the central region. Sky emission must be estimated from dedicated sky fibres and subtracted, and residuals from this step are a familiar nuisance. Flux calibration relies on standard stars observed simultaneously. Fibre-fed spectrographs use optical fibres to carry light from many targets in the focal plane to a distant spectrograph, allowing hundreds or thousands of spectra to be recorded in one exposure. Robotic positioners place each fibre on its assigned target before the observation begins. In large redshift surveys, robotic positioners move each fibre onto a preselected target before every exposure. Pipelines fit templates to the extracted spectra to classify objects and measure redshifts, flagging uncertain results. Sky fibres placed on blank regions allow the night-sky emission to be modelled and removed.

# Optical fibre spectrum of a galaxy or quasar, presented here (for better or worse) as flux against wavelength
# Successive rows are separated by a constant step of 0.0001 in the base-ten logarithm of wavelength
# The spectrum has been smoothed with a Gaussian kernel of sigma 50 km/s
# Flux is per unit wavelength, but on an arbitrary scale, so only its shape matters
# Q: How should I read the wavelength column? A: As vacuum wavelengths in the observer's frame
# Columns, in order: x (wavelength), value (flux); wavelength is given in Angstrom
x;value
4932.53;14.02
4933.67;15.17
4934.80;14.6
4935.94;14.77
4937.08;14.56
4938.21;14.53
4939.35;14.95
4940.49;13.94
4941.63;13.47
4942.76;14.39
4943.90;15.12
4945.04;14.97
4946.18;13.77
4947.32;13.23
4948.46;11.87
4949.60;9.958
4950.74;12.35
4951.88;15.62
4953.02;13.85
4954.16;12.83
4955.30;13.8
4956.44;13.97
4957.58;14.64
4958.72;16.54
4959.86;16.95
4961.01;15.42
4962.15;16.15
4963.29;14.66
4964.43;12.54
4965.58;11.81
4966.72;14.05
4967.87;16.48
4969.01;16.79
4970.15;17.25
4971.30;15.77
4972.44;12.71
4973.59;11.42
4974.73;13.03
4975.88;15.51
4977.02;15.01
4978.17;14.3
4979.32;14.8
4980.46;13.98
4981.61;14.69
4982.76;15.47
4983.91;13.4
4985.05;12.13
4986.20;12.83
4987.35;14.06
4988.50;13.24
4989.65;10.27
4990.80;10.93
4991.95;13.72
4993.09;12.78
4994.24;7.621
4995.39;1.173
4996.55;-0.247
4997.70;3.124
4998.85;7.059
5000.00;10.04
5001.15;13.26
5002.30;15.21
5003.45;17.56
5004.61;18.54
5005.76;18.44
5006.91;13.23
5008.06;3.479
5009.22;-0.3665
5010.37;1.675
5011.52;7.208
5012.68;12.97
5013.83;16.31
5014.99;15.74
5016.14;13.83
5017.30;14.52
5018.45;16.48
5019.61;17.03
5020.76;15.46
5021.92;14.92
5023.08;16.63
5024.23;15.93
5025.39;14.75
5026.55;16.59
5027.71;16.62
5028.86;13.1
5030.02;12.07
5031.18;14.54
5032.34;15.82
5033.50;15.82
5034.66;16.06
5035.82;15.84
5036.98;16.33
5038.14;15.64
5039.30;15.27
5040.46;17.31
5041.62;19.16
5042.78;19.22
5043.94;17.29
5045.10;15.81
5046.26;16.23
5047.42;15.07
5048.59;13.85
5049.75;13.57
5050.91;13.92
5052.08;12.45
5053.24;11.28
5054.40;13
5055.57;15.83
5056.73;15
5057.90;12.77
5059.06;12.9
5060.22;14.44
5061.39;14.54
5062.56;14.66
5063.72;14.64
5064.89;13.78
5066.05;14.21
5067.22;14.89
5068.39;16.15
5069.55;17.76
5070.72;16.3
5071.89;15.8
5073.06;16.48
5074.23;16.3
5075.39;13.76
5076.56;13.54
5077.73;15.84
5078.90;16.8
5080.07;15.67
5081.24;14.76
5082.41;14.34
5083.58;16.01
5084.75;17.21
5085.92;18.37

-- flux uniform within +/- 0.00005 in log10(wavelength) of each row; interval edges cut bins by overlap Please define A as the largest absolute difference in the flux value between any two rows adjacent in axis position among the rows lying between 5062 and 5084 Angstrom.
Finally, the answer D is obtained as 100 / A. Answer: 39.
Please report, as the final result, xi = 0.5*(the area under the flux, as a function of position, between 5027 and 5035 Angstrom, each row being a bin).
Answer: 59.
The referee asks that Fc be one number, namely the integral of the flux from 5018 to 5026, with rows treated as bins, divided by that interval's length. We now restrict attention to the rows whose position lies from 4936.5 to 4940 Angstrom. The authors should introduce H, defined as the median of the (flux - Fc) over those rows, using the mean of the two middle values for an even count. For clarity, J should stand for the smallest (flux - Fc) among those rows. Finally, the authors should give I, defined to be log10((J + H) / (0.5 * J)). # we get 0.60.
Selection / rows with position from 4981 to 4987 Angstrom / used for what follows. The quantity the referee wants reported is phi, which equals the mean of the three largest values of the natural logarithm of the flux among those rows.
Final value 2.67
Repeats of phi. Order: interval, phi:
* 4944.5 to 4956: 2.69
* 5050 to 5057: 2.70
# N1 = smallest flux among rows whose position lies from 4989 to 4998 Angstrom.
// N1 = -0.247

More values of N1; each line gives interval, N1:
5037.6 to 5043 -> 15.27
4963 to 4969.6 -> 11.81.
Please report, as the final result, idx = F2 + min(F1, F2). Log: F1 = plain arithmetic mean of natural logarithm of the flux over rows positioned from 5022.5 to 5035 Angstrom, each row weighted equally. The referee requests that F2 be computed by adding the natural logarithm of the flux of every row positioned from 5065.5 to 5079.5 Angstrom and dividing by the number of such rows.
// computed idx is 5.47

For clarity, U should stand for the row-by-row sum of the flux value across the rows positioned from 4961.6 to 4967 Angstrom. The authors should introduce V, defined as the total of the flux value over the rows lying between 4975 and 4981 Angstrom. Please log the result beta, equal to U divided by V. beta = 0.94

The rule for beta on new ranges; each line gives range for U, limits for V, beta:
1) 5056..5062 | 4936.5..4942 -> 0.97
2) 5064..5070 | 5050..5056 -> 1.16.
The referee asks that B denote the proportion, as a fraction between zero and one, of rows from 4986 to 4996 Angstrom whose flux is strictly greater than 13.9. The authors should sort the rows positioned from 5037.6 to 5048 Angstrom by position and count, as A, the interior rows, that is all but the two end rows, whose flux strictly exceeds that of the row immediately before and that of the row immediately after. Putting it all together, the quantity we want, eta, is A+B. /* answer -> 2.1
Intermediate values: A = 2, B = 0.11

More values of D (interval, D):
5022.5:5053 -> 28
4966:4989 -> 33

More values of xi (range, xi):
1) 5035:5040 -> 40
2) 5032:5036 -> 32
